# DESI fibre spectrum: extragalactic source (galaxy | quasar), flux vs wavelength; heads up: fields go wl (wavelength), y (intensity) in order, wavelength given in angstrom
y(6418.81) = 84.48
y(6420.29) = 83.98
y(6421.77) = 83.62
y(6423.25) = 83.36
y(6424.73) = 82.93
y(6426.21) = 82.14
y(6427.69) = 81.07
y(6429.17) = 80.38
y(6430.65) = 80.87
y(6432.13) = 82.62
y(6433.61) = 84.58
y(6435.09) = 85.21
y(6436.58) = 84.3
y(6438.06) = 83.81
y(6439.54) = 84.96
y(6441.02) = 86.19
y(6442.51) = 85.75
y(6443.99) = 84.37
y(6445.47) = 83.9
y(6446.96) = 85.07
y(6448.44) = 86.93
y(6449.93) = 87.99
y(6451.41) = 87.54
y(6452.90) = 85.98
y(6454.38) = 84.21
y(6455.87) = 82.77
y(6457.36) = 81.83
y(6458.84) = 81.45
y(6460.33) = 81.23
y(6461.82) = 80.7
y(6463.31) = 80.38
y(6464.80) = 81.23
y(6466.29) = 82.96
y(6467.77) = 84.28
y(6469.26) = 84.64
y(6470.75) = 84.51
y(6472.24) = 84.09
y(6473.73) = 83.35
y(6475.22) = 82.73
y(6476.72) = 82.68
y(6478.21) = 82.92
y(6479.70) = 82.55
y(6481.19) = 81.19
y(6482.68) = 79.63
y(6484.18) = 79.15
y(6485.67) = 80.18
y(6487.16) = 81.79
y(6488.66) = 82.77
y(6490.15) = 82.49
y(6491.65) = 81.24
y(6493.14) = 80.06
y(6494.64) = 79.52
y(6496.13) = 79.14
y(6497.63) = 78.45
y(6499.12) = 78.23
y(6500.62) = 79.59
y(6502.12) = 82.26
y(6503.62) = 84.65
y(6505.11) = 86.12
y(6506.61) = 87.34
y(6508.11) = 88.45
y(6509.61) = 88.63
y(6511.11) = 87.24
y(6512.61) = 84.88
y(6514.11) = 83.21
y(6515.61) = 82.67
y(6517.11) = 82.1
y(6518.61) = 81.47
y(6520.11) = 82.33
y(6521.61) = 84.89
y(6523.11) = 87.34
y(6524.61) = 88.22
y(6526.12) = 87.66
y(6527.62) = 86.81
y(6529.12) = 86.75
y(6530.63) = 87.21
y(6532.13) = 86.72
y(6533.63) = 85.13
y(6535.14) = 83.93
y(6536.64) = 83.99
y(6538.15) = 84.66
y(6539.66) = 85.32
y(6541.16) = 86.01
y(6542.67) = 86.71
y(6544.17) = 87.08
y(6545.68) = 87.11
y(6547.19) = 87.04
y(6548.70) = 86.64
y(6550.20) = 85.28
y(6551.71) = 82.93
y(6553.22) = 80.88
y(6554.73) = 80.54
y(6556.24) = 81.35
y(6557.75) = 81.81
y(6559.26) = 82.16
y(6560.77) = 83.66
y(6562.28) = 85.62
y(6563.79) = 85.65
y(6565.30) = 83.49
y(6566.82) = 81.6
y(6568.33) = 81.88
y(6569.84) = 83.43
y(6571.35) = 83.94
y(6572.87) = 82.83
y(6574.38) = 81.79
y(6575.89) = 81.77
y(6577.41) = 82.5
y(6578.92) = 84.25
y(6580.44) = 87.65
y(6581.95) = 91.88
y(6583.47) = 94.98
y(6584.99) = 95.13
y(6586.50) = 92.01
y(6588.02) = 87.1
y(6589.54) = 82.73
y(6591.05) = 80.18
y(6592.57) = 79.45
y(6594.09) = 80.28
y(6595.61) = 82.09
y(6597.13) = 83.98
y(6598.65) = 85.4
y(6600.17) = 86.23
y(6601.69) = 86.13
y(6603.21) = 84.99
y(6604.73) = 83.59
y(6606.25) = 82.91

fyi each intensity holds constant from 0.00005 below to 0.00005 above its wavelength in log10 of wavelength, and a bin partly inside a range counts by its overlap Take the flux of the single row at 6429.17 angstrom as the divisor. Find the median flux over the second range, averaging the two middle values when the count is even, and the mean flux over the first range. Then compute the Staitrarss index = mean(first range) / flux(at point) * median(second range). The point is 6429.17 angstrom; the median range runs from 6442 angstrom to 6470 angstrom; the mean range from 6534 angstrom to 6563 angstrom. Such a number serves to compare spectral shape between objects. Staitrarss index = 88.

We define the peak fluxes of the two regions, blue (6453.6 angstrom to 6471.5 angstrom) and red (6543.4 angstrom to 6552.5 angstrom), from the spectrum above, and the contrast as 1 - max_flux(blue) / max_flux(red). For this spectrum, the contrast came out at 0.03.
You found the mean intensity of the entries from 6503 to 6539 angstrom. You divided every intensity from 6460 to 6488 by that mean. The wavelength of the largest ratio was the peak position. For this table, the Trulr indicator 6469.26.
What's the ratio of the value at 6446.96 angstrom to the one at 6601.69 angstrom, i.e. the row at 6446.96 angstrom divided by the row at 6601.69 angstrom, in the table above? 0.99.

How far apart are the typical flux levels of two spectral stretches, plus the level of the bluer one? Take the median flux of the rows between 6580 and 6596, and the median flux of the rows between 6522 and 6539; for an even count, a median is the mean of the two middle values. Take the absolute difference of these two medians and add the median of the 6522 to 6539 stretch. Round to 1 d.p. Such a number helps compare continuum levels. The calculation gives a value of 87.1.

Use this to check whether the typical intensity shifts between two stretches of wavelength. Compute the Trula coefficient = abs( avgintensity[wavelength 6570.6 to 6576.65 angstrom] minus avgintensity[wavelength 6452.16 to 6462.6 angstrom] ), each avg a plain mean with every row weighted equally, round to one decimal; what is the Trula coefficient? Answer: 0.0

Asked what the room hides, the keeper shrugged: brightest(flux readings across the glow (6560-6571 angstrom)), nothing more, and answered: 85.65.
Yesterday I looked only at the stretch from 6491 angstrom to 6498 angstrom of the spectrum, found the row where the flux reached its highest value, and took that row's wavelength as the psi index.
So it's 6491.65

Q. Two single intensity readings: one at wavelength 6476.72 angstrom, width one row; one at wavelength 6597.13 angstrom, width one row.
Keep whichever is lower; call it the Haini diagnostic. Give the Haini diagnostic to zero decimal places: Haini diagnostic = 83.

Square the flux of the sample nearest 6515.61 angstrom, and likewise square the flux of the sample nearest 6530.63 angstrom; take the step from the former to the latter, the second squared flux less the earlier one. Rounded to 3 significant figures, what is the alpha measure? 771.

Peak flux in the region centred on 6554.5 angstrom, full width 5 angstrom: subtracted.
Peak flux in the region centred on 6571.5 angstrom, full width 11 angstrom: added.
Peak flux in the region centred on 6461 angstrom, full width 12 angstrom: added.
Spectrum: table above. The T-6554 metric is 86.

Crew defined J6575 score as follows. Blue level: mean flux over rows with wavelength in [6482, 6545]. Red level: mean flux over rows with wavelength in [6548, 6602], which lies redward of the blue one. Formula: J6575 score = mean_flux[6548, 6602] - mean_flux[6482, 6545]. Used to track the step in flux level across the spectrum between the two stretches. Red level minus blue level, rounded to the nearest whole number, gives 1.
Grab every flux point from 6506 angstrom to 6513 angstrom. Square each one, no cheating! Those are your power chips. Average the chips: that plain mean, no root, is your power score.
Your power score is 7624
